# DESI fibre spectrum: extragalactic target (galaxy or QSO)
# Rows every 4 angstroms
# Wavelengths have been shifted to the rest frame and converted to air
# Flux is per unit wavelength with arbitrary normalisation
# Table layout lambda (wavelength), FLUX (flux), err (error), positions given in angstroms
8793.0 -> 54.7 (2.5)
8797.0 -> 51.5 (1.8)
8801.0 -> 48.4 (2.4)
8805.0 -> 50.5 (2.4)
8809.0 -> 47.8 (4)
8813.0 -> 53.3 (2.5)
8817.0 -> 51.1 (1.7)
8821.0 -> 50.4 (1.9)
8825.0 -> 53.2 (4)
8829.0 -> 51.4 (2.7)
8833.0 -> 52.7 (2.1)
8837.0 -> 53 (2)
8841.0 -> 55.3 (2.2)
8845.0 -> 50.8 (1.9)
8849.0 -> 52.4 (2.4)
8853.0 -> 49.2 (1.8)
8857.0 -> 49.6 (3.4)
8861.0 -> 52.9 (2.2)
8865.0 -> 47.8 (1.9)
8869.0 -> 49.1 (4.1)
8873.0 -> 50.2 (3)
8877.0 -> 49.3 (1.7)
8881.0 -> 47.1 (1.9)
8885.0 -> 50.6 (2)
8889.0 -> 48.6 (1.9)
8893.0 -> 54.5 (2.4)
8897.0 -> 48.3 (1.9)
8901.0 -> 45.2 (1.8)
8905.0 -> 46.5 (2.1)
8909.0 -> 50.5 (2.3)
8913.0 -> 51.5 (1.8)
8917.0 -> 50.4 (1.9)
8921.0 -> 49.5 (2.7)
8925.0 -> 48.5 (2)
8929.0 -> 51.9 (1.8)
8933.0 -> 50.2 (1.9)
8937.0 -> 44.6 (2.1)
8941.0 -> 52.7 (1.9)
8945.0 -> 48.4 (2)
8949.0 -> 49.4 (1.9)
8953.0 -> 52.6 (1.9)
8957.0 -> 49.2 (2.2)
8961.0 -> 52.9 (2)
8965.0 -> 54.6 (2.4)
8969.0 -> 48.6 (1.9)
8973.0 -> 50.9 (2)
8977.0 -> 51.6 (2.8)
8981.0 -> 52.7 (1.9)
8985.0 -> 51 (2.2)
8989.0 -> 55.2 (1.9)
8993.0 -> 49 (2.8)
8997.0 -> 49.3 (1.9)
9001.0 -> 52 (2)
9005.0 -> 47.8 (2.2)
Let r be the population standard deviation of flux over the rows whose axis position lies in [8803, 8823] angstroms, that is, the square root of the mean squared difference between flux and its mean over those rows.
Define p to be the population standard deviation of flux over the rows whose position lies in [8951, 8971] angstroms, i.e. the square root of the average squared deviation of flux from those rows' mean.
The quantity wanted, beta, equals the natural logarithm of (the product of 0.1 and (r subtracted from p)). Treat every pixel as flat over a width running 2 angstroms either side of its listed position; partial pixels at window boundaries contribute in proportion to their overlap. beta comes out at -2.9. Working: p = 2.30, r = 1.8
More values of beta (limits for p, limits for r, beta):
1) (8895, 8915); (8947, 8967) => -3.7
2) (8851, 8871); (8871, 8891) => -3.1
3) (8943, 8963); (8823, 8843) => -2.8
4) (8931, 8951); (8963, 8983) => -2.7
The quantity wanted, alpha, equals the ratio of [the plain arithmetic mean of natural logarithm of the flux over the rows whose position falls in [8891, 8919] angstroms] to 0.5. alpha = 7.80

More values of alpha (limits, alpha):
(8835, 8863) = 7.90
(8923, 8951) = 7.80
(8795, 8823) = 7.84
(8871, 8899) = 7.81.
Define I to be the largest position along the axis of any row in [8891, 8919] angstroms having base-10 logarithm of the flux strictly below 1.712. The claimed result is 8917.0 angstroms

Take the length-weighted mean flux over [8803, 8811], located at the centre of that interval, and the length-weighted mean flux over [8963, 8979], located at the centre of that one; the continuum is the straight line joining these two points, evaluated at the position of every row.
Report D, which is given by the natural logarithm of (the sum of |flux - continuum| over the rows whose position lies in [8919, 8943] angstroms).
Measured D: 2.59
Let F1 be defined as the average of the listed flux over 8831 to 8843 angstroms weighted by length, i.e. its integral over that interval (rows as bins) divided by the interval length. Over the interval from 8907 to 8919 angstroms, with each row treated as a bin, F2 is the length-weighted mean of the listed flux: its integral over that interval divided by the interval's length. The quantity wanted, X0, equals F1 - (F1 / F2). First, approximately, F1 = 53.7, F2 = 50.8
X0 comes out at 52.6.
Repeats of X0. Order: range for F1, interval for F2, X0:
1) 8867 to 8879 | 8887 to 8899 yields 48.6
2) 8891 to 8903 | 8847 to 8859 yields 48.4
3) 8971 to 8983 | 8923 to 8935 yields 50.7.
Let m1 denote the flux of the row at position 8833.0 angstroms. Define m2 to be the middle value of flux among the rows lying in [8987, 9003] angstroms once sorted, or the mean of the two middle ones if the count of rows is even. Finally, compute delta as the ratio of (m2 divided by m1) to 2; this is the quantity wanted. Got 0.481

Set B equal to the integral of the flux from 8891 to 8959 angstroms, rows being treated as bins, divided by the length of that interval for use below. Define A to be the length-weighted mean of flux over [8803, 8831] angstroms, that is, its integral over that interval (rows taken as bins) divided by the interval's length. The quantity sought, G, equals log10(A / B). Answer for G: 0.013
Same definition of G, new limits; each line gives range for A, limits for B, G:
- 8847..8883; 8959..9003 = -0.016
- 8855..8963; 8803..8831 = -0.012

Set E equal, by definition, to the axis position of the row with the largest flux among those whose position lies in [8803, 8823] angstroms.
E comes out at 8813.0 angstroms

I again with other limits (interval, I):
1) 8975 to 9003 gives 8997.0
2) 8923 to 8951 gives 8949.0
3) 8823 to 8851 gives 8845.0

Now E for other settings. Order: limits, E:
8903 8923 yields 8913.0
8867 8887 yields 8885.0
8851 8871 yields 8861.0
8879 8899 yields 8893.0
